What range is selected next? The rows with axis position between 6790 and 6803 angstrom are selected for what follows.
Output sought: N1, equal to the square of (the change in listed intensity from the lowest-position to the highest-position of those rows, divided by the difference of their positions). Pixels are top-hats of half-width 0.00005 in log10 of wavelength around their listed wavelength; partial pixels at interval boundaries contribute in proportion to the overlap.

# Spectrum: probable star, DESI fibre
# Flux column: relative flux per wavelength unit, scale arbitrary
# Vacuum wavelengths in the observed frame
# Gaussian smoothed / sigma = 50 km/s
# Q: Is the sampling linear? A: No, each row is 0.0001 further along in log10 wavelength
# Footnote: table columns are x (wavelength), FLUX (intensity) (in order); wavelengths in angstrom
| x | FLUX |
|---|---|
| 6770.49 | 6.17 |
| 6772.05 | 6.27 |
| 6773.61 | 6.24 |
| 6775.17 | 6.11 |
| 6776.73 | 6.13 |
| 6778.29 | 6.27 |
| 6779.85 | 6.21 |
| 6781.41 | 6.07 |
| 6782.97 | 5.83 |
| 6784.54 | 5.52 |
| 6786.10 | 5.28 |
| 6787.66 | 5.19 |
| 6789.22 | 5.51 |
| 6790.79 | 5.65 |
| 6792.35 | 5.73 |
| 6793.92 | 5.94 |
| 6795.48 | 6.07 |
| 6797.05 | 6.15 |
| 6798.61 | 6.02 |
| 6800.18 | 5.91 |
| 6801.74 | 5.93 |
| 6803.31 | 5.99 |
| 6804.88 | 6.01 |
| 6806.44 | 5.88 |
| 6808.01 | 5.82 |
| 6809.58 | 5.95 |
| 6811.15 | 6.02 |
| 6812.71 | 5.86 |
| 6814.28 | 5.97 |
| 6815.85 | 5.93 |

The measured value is 0.0007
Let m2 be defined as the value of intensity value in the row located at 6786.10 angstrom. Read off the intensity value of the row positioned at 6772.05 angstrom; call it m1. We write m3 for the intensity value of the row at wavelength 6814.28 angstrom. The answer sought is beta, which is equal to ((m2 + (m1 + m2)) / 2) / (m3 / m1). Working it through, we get 8.8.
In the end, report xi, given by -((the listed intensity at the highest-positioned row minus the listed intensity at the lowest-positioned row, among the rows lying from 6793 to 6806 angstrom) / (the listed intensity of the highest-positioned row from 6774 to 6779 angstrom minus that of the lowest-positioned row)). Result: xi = -0.4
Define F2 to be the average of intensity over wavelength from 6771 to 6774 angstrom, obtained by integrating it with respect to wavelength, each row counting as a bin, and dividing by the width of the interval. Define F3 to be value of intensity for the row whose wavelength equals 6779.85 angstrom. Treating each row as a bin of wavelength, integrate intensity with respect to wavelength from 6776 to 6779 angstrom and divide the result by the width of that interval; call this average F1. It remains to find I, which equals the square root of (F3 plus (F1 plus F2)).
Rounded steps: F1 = 6.20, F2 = 6.25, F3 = 6.21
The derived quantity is 4.32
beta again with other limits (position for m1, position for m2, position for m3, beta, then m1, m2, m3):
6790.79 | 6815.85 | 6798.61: 8.2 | 5.65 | 5.93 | 6.02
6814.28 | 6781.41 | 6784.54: 9.8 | 5.97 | 6.07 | 5.52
